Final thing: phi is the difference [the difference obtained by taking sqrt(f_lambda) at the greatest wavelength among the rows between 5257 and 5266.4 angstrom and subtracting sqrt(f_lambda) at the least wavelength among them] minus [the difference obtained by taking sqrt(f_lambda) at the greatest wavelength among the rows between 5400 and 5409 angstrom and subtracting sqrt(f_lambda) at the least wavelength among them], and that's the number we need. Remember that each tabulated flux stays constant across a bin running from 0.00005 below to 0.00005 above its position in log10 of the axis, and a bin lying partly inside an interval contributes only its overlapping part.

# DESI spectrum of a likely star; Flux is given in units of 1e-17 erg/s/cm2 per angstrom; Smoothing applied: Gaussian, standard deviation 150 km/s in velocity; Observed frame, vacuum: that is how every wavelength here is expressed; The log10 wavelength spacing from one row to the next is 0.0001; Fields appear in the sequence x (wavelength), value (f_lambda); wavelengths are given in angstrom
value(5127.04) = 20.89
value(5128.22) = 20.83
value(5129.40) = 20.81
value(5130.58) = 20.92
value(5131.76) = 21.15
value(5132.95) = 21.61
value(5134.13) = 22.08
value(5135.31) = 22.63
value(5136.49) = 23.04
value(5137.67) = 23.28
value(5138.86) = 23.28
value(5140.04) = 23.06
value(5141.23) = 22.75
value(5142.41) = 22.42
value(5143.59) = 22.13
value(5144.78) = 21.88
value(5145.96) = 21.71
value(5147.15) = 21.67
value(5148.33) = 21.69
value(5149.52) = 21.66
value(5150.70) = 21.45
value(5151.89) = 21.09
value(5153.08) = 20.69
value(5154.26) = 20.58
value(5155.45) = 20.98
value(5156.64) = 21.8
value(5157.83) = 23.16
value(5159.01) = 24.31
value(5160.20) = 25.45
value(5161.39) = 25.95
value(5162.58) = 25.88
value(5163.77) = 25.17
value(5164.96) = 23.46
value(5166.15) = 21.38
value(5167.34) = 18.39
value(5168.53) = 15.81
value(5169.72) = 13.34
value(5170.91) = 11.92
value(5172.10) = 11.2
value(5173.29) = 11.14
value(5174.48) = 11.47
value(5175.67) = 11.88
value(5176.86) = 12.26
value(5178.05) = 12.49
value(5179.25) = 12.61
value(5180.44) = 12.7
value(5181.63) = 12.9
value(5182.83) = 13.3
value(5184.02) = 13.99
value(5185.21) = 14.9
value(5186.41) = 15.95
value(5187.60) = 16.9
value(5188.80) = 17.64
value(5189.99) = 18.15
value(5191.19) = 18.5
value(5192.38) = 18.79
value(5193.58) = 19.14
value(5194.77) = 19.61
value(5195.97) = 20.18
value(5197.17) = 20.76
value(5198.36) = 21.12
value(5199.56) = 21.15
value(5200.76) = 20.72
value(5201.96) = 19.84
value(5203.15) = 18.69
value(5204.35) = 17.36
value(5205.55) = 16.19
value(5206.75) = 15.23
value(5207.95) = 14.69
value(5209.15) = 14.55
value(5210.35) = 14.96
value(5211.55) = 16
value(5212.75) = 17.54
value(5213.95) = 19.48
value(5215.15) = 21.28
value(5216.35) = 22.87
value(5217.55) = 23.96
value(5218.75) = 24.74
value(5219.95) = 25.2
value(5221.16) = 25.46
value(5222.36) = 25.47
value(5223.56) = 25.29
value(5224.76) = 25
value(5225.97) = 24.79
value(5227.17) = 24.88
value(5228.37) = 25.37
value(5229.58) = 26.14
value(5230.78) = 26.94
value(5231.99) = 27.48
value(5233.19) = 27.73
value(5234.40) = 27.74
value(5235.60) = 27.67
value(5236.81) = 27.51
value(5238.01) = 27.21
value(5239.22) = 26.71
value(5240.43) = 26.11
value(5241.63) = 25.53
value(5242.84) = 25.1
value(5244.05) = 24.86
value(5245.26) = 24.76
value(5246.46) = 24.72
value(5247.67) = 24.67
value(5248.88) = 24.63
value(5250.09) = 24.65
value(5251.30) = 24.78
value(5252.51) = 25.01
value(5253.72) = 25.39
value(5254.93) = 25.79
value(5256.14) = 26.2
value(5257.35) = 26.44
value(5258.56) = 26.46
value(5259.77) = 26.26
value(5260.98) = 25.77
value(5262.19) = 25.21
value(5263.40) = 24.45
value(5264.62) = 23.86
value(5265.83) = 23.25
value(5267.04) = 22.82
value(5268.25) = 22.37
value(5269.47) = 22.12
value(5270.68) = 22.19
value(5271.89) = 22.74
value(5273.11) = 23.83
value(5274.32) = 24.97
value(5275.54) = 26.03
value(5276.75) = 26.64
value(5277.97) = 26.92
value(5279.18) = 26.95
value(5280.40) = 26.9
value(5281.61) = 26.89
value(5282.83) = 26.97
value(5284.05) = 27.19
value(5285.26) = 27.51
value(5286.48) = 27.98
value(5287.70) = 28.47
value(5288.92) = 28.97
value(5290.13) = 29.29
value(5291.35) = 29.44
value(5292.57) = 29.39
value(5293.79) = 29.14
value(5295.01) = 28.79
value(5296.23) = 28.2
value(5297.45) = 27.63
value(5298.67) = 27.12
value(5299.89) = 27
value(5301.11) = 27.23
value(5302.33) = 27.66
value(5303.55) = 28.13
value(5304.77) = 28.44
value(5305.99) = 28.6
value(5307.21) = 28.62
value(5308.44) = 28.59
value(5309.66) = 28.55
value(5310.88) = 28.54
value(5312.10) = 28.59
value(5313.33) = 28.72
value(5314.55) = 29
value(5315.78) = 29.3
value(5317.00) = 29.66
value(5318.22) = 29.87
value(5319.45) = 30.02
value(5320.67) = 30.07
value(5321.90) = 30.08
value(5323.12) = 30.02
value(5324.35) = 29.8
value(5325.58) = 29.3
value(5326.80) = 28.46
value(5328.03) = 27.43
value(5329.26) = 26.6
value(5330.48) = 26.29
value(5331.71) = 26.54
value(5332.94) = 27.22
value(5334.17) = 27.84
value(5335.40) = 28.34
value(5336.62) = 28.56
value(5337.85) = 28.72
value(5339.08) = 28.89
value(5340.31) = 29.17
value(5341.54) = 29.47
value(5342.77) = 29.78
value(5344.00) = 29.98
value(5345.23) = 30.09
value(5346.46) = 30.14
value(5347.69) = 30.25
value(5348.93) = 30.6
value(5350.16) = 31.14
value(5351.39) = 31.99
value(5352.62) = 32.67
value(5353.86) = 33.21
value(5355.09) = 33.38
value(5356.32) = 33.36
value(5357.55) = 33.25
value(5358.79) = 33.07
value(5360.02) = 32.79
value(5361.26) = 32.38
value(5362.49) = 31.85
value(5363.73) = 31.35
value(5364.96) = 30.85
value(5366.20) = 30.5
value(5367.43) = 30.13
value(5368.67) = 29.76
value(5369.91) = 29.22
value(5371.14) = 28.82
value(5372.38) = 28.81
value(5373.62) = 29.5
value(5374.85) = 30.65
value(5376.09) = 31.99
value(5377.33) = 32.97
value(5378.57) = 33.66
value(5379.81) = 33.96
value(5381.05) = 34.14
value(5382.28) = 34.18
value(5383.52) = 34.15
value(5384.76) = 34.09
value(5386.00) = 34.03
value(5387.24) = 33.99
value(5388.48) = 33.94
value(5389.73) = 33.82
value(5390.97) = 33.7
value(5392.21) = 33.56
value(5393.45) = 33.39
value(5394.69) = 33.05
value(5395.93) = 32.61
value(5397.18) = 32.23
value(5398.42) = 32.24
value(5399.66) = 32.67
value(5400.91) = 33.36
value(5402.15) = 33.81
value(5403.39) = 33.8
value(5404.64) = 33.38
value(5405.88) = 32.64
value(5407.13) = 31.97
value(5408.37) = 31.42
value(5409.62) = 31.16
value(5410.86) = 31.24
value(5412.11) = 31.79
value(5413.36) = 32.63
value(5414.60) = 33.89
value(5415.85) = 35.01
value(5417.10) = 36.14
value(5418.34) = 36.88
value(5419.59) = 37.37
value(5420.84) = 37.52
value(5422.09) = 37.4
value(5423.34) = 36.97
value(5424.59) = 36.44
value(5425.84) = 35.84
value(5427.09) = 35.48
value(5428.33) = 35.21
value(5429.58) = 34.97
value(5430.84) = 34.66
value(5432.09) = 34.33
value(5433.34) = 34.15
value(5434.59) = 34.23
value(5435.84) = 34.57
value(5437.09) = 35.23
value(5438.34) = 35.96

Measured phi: -0.15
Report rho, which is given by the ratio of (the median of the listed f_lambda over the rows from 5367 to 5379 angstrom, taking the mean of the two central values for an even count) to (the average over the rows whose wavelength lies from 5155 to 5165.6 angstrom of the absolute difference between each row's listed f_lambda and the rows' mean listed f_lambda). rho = 20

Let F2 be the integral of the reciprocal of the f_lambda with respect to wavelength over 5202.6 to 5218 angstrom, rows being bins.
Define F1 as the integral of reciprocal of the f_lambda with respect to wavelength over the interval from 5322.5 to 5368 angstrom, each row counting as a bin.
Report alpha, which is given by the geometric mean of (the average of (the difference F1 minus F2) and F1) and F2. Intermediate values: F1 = 1.52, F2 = 0.89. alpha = 1.0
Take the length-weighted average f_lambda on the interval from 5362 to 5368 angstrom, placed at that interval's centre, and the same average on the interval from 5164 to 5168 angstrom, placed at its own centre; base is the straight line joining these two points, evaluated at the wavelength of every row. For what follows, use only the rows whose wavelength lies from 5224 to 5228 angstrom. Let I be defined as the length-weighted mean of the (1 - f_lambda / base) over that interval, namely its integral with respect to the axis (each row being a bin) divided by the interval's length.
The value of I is -0.03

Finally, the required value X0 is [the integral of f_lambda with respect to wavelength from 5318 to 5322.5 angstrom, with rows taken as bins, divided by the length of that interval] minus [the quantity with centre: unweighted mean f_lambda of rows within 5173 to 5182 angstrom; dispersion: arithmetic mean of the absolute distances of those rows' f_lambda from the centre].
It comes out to 29.5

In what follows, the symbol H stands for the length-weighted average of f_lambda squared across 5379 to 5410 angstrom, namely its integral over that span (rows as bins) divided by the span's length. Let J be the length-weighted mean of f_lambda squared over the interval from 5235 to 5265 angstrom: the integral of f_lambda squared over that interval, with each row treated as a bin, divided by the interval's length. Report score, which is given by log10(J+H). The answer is 3.25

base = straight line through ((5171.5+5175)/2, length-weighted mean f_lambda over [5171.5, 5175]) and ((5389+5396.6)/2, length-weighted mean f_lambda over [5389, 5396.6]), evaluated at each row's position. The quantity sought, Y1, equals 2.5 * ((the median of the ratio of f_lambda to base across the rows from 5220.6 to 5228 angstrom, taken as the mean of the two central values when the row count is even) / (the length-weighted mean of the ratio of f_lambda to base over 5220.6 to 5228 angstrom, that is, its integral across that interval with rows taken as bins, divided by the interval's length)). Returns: 2.50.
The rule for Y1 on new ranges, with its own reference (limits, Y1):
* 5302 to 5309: 2.50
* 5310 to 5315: 2.50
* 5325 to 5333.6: 2.45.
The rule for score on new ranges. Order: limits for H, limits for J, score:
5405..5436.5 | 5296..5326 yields 3.31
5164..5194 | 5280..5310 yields 3.02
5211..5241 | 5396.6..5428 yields 3.25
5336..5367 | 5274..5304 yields 3.24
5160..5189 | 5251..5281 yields 2.96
